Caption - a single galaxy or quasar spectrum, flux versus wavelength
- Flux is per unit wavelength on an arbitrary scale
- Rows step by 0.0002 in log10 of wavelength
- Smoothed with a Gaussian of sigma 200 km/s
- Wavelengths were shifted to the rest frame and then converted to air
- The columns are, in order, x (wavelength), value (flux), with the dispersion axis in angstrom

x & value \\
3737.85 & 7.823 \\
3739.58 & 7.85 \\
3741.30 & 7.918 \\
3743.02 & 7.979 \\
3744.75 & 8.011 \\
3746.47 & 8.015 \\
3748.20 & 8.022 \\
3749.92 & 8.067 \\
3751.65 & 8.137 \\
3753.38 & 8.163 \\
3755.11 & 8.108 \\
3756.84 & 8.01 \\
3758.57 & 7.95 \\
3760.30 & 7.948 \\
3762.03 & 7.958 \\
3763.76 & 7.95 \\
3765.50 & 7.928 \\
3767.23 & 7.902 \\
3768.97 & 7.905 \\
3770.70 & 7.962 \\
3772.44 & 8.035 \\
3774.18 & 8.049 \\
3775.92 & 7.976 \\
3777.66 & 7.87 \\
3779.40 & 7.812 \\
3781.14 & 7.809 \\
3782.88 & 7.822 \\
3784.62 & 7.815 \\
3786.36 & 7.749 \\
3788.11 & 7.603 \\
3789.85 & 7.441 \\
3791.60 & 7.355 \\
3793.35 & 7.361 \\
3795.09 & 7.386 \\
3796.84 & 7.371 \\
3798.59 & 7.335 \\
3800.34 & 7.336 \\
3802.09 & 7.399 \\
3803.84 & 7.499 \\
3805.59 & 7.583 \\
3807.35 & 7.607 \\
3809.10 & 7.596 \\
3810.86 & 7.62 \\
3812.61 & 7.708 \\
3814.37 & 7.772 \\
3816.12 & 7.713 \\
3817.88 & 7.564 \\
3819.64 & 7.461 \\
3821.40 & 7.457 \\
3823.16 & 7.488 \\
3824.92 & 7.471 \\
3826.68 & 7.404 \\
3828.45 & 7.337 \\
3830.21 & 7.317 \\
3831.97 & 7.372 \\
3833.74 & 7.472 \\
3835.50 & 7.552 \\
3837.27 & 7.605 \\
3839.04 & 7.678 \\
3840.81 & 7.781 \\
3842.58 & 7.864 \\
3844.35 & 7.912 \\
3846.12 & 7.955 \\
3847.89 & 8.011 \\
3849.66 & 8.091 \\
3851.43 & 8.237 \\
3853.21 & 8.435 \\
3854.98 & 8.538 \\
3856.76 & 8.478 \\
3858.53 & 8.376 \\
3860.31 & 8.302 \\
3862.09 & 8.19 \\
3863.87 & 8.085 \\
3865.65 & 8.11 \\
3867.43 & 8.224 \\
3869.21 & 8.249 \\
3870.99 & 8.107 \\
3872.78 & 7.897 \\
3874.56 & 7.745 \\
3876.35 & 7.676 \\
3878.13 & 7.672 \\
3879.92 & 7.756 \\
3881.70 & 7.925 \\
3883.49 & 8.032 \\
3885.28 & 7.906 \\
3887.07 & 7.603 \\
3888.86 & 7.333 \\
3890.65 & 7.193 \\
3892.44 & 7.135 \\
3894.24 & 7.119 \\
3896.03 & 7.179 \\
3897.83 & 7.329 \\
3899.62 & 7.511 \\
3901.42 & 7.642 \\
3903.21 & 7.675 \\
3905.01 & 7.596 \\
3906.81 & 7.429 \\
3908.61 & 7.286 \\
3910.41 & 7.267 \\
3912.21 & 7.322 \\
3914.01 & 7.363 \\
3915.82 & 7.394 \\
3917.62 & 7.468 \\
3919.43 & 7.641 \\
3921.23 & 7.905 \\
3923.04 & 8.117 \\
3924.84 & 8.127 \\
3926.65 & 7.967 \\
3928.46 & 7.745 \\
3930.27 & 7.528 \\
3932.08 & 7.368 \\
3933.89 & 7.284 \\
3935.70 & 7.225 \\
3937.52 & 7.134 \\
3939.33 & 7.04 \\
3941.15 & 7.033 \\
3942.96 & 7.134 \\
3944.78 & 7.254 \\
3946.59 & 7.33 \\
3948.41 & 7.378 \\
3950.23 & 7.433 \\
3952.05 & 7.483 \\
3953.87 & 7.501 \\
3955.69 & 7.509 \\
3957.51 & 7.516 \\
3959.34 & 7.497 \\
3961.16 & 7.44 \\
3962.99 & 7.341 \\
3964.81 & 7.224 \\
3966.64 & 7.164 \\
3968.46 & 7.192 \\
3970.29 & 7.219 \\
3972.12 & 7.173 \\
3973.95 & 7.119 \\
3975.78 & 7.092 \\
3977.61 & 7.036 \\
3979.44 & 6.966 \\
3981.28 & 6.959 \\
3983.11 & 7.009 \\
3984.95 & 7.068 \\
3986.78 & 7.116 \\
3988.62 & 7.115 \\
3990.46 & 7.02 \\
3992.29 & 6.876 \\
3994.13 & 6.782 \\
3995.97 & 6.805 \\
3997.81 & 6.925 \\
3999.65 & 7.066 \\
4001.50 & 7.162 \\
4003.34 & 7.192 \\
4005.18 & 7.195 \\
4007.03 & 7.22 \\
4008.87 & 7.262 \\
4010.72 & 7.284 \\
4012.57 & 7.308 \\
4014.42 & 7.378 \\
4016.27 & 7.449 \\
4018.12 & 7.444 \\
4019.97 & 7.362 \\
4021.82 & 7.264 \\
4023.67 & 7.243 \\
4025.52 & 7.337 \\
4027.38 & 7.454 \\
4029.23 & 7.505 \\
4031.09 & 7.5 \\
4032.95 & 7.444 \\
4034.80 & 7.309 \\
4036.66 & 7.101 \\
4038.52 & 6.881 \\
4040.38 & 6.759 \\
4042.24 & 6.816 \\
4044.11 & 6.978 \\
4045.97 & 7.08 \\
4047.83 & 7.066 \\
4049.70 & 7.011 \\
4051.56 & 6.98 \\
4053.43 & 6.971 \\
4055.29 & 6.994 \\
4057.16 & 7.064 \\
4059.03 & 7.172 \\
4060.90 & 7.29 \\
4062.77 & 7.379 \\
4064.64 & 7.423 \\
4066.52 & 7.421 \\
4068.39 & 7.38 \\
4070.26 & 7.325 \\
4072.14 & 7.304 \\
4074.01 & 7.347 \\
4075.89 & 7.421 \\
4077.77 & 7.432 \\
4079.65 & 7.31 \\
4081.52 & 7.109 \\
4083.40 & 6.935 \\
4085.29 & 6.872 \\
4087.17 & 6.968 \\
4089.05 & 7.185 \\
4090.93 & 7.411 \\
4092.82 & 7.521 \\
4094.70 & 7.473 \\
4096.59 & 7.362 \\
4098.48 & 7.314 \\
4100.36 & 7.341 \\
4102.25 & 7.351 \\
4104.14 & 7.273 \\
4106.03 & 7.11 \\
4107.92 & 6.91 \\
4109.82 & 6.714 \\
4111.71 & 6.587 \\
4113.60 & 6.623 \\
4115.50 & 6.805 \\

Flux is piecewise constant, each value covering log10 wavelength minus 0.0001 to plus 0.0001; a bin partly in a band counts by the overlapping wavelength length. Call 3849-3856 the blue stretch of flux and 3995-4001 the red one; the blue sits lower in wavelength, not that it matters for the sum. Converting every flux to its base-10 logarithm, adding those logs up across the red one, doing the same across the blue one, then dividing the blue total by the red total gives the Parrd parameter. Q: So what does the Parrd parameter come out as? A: 1.5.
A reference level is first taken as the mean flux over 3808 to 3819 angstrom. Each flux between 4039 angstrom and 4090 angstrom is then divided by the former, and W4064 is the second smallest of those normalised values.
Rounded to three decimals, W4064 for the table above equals 0.890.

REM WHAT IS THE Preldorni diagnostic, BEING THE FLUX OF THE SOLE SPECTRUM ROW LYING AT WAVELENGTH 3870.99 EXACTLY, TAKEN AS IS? 8.107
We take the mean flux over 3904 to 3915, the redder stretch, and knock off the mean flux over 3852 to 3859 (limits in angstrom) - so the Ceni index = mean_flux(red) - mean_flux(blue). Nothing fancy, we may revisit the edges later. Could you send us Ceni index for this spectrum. -1.1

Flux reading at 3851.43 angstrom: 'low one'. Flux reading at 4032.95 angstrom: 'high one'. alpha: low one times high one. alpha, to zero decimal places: 61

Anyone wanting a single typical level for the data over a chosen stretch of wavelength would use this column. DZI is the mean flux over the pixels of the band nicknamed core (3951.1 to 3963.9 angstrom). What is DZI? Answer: 7.5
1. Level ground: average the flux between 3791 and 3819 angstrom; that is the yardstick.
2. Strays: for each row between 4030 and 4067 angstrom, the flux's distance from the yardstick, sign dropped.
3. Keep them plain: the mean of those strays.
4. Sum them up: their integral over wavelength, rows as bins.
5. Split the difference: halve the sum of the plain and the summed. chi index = 7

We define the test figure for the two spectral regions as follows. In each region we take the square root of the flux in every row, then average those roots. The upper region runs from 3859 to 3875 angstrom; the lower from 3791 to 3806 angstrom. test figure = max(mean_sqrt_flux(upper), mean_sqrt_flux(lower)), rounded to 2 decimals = 2.85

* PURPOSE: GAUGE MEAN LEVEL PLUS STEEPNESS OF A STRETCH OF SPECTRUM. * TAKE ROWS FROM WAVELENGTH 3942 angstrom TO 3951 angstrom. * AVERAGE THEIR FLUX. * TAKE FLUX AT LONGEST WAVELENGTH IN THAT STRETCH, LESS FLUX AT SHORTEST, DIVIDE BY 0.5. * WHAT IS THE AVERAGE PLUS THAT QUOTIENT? 7.9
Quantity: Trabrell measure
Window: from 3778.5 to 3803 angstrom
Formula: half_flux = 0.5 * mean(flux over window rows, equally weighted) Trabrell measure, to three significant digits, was 3.77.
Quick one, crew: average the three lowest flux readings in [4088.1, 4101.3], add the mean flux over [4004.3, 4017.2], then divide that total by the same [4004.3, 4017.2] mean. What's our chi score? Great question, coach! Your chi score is 2.00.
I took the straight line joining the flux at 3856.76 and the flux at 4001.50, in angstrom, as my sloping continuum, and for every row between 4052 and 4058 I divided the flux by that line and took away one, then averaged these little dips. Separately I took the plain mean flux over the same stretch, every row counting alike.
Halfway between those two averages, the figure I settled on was 3.53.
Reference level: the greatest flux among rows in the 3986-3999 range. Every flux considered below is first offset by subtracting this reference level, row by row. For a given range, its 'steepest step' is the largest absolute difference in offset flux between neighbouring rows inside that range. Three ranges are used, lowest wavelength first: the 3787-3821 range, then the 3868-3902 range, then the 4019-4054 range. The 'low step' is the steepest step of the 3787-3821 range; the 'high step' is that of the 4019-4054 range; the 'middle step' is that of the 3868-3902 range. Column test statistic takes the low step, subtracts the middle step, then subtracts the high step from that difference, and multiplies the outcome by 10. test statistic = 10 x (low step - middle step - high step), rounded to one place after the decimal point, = -3.6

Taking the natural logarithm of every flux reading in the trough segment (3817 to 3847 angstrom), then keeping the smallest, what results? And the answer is 1.99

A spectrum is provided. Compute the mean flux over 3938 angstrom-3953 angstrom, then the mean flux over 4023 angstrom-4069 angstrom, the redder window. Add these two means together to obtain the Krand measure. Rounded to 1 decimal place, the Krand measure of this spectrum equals 14.4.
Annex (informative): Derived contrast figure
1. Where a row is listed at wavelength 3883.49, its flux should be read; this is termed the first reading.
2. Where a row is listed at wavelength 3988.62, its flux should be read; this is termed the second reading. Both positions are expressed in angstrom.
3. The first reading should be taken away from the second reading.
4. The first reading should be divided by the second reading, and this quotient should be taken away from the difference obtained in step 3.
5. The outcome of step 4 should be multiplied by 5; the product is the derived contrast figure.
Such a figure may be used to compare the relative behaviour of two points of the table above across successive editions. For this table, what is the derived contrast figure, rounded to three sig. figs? -10.2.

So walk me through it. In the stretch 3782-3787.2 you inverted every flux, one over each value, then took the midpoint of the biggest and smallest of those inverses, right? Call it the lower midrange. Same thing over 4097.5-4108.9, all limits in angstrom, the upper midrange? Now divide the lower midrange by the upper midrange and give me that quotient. 0.92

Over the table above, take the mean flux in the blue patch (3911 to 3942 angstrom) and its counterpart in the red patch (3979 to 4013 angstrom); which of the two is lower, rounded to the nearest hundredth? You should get 7.07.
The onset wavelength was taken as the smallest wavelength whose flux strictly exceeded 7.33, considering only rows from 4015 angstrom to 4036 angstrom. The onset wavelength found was 4016.27 angstrom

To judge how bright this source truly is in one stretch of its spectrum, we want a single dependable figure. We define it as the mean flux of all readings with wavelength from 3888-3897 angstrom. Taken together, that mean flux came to 7.19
